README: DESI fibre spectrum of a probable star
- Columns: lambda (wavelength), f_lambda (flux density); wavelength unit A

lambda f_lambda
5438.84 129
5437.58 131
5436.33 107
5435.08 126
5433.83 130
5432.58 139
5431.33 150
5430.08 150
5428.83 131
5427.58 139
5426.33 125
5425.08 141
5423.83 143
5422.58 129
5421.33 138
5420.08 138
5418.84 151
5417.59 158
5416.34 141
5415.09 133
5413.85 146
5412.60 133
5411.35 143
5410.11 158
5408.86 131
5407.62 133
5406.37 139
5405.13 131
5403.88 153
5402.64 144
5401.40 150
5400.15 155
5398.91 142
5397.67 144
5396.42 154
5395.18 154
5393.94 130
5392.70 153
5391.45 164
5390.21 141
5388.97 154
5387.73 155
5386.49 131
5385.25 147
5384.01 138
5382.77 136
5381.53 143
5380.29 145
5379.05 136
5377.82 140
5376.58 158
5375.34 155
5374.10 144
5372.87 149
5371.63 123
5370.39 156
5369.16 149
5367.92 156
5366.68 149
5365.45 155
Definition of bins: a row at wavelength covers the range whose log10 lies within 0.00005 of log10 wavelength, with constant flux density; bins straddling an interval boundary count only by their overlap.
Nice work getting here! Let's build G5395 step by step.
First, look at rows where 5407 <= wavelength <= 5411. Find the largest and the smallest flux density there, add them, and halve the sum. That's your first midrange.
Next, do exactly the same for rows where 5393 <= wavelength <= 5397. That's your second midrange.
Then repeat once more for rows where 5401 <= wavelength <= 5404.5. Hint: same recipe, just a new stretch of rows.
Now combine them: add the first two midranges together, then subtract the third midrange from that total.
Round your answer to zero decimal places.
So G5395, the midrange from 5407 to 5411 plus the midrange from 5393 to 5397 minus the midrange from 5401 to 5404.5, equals 138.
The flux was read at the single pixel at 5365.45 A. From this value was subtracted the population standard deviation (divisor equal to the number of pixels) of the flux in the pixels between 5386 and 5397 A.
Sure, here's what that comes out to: 144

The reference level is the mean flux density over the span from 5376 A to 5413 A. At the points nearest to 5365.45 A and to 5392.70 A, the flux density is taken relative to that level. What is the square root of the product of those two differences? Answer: 9.4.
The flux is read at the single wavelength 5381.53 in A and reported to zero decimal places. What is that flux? 143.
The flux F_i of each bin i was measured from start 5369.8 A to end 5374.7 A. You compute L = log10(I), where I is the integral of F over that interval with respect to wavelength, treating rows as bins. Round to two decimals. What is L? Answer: 2.85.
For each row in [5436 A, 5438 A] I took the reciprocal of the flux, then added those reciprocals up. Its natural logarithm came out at -4.08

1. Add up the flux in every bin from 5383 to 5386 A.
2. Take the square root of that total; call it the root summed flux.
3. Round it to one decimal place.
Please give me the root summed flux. 16.9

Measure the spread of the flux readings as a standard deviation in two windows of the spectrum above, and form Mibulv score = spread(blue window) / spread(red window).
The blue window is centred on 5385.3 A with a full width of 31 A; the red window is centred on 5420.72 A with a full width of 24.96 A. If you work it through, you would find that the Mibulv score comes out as 1.09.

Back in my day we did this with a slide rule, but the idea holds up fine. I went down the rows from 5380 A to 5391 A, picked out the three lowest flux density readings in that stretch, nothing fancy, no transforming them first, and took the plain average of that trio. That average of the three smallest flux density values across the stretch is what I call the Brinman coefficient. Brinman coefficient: 135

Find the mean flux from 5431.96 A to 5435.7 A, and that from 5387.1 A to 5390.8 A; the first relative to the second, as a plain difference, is -18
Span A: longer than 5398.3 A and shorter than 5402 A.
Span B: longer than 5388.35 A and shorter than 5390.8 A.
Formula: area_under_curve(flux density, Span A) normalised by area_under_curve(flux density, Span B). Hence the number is 1.5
